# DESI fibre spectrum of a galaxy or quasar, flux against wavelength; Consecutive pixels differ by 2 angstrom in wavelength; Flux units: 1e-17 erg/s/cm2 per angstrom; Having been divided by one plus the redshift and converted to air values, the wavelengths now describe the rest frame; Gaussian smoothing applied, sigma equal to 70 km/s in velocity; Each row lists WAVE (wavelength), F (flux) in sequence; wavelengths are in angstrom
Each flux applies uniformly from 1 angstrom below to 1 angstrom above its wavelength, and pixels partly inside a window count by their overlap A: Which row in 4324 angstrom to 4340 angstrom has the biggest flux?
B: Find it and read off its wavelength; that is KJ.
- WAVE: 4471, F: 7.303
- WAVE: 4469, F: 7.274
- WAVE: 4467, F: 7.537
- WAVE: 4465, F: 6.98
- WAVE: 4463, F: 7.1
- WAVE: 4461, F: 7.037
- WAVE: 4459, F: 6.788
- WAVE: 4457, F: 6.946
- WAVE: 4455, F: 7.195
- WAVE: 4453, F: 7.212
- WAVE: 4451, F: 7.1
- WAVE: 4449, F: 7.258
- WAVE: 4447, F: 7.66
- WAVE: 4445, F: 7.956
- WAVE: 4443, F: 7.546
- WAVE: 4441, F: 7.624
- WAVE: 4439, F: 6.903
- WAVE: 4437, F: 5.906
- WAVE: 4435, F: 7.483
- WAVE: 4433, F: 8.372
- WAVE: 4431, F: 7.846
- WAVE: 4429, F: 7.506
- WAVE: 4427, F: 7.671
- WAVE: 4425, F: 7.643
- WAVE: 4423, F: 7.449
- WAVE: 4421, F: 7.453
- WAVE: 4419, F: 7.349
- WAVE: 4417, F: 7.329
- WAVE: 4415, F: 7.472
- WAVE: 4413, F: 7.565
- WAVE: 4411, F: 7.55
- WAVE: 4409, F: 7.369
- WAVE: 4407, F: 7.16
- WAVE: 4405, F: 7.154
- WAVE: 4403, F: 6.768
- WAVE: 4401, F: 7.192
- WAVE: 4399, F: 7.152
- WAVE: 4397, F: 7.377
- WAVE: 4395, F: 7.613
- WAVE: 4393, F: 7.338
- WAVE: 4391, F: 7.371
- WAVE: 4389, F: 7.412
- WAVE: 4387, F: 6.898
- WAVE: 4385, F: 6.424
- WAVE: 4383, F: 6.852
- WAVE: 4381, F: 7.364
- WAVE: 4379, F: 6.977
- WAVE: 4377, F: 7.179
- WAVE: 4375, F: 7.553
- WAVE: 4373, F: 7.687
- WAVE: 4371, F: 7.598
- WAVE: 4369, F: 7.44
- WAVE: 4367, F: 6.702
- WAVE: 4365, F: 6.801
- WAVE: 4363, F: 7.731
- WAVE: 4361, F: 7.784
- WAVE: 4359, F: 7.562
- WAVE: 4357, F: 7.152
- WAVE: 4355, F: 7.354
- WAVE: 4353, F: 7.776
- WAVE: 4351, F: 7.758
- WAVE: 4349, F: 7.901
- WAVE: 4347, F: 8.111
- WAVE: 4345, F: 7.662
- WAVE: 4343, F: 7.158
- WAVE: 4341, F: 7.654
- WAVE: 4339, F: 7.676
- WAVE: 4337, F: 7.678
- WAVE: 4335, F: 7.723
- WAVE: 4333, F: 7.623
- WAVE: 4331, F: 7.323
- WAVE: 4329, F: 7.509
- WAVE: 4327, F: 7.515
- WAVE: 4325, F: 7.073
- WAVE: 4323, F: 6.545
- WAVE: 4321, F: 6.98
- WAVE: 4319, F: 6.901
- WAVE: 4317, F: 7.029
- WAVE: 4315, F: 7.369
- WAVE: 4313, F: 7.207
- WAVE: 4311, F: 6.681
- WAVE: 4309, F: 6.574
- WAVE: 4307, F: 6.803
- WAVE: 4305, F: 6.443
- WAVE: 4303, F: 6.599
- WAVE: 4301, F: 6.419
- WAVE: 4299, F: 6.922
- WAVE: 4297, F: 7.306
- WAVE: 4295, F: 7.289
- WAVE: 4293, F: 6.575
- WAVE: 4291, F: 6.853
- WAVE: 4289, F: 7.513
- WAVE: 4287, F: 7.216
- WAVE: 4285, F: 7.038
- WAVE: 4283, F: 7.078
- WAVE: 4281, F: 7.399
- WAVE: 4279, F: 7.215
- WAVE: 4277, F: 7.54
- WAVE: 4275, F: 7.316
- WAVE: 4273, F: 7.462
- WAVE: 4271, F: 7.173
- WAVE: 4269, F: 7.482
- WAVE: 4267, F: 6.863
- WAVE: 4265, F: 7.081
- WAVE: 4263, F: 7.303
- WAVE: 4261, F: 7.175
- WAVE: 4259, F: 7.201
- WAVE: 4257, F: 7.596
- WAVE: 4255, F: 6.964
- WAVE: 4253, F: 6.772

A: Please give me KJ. 4335 angstrom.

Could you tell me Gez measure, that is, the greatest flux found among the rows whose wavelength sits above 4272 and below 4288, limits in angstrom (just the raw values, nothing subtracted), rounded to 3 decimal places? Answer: 7.540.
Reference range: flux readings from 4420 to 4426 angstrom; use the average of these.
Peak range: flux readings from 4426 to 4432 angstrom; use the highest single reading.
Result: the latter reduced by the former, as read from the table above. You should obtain 0.33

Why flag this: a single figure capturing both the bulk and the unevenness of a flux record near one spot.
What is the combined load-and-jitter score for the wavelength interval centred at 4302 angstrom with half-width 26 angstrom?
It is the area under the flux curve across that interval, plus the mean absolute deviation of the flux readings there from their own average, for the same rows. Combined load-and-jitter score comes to 364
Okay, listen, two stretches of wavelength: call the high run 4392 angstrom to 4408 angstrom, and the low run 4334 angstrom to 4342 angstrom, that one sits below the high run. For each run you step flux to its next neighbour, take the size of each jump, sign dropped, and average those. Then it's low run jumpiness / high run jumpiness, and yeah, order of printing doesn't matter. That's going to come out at 0.1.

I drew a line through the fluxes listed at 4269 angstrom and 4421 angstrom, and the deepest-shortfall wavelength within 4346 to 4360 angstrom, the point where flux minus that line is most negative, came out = 4357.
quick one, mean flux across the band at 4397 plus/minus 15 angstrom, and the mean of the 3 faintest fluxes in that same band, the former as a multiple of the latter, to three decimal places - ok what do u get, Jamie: 1.074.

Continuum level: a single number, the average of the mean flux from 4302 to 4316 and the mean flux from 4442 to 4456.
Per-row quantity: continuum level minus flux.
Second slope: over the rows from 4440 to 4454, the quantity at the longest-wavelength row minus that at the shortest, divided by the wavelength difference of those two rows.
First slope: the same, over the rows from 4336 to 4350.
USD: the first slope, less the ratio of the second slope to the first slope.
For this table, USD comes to 1.8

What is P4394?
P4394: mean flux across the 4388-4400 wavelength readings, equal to 7.38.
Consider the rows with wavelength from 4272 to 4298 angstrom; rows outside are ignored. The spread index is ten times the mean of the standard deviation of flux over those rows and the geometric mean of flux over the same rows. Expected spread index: 37.4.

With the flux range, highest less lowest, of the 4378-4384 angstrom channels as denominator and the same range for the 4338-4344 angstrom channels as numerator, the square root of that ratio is 1.01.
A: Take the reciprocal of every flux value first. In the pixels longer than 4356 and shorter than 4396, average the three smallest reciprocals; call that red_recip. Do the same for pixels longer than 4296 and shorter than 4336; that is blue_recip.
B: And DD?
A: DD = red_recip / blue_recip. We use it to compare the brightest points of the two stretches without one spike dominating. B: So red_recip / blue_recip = 0.985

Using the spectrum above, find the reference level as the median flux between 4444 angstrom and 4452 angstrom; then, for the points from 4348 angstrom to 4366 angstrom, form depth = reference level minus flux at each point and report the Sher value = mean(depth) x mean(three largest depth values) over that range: -0.03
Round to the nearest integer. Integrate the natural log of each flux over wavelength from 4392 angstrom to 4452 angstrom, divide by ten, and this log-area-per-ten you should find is 12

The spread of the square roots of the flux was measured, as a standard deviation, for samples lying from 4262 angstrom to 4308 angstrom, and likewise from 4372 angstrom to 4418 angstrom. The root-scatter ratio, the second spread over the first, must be 0.88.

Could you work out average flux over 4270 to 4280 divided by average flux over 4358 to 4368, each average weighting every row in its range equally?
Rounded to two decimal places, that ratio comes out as 1.00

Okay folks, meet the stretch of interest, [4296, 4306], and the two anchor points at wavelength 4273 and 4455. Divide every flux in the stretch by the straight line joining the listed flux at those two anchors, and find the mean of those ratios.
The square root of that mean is 0.953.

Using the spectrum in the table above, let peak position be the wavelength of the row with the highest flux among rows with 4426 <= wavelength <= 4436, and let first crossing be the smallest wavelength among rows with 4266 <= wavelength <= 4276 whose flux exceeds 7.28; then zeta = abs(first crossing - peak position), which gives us 164 angstrom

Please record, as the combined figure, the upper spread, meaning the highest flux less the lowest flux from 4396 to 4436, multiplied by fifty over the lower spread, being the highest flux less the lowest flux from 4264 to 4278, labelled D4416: 118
